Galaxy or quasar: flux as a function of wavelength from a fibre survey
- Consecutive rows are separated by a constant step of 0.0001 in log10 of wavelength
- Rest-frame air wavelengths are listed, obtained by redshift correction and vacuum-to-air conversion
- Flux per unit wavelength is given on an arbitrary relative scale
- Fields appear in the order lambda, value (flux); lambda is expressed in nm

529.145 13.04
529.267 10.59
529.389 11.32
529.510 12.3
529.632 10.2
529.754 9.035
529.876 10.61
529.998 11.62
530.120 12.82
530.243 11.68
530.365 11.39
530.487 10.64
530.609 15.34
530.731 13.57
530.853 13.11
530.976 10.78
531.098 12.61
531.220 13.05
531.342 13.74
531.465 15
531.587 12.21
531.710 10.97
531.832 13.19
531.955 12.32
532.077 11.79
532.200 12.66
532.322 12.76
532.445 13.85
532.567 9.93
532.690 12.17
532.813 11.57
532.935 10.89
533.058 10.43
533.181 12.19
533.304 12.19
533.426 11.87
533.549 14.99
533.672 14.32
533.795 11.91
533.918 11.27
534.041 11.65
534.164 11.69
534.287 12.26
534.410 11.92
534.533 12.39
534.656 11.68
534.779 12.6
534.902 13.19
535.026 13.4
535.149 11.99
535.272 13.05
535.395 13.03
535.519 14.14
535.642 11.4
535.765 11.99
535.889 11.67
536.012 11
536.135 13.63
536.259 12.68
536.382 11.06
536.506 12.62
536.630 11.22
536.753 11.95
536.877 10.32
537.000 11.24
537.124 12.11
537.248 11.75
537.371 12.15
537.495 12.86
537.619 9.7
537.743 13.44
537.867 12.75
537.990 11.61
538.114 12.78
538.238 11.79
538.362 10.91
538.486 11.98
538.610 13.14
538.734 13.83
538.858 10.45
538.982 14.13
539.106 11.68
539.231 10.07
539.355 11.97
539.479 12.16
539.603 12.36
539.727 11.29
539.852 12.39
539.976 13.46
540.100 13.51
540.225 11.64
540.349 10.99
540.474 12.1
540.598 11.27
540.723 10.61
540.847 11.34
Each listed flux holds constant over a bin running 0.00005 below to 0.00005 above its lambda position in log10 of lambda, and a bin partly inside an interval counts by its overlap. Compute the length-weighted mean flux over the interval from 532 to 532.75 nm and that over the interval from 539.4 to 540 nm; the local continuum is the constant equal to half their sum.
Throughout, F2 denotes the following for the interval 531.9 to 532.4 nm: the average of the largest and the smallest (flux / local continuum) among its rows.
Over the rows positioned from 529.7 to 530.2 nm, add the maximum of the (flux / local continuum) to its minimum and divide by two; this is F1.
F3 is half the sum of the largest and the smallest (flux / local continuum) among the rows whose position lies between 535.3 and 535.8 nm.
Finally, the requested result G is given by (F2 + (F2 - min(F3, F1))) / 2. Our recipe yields 0.557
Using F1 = 0.89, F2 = 1.00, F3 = 1.04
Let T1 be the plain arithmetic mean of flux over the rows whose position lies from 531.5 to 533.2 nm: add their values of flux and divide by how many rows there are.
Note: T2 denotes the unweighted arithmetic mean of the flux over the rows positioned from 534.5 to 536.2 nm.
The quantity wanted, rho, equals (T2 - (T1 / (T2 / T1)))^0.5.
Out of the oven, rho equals 1.07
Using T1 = 11.9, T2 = 12.5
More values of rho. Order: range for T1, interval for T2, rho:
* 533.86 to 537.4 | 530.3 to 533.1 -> 0.69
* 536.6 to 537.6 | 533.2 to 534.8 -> 1.14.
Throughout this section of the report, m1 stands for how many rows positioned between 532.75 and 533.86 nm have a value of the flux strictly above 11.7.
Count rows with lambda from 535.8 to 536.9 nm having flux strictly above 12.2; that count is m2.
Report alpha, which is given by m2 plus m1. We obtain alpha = 9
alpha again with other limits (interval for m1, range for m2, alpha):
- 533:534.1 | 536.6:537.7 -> 7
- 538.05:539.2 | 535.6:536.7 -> 9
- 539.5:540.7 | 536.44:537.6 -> 7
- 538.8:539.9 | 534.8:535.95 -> 10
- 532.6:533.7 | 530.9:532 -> 13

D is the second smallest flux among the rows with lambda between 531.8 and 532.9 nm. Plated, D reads 11.57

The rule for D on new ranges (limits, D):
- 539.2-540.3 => 11.29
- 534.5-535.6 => 11.99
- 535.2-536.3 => 11.4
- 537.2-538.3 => 11.61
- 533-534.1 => 11.27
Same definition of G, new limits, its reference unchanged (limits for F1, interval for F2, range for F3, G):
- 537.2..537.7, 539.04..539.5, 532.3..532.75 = 0.448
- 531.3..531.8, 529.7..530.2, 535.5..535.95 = 0.371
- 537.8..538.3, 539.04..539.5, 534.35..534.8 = 0.413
